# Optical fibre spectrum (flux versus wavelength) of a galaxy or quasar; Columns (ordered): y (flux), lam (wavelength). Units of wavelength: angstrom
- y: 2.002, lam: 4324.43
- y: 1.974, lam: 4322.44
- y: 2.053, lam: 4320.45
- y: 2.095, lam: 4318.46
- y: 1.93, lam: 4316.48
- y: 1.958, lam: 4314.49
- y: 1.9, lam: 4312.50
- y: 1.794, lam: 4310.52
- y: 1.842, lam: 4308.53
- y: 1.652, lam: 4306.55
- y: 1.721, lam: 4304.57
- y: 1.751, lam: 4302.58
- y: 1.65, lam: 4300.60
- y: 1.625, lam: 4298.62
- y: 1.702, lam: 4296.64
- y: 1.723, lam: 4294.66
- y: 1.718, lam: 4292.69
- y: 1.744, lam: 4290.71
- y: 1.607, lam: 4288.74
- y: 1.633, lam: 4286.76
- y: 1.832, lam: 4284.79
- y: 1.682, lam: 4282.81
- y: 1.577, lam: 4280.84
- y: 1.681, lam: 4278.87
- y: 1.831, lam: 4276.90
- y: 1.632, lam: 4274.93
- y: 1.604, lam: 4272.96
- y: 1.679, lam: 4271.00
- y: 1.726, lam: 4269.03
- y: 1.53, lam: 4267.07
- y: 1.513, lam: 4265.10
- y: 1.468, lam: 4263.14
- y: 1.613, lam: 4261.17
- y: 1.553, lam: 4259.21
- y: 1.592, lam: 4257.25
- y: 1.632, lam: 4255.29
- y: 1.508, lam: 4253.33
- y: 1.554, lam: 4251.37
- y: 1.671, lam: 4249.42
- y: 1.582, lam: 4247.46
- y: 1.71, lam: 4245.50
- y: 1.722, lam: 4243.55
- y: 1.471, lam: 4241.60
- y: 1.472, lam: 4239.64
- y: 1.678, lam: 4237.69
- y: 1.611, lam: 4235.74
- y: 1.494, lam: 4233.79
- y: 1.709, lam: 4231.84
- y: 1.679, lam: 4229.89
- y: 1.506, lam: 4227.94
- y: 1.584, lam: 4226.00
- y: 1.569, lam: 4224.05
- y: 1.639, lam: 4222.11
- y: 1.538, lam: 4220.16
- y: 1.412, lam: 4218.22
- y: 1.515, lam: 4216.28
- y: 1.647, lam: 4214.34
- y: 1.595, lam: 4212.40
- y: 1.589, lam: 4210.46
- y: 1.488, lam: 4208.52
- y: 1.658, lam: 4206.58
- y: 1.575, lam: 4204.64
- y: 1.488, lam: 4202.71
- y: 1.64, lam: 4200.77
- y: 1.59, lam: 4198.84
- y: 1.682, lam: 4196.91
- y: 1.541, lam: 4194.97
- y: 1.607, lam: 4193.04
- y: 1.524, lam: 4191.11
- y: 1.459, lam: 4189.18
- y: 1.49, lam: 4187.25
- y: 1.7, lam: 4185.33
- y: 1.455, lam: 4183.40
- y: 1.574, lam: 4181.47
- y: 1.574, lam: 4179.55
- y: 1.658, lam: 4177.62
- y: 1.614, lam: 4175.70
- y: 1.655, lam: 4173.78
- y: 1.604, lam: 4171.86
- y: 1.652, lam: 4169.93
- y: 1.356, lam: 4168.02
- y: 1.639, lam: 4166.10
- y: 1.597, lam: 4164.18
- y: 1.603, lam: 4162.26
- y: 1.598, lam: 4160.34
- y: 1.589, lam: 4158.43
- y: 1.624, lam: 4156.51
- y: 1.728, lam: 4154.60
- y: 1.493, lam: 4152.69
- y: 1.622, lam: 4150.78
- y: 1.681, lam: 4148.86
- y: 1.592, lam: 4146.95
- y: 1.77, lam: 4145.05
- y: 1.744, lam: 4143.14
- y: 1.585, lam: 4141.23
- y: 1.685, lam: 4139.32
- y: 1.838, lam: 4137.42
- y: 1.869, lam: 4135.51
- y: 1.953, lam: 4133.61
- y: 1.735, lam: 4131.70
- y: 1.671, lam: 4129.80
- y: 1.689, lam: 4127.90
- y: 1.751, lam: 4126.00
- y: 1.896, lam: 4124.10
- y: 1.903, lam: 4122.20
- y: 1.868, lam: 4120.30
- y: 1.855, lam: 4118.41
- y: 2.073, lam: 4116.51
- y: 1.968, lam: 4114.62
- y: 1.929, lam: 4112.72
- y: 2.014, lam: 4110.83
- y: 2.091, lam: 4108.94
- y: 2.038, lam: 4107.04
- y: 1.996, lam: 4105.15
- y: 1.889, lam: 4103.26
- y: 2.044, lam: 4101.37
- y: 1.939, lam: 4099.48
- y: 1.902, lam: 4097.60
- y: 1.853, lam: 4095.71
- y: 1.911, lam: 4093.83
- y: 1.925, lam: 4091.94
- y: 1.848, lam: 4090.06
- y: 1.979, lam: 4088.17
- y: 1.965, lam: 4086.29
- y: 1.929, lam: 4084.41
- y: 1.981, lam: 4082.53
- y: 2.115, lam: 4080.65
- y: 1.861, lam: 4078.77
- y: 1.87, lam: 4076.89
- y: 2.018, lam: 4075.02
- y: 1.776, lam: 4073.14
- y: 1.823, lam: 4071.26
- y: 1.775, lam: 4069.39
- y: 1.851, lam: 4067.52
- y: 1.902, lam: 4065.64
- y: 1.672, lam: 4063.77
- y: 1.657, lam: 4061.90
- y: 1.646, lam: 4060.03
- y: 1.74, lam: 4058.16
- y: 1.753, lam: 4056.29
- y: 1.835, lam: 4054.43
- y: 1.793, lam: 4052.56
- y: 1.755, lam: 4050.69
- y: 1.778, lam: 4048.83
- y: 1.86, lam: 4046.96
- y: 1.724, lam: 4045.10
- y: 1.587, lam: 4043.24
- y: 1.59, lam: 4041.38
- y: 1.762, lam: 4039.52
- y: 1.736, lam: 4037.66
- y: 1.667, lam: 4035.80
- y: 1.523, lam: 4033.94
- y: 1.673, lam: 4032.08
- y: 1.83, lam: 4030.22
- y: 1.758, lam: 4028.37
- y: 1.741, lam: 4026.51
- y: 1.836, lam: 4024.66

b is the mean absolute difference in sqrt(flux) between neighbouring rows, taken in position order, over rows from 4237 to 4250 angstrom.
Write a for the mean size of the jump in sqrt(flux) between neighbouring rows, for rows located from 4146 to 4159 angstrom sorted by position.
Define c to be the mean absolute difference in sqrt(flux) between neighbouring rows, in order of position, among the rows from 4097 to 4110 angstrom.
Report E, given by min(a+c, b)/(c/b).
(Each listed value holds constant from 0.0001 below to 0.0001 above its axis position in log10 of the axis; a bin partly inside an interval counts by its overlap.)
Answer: 0.069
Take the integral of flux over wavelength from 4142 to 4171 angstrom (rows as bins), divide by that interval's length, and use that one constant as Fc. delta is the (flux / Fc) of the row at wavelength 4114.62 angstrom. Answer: 1.22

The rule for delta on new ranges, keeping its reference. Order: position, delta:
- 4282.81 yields 1.04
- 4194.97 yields 0.95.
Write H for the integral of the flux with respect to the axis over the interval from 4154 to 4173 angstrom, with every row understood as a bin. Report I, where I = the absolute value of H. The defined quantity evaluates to 30.3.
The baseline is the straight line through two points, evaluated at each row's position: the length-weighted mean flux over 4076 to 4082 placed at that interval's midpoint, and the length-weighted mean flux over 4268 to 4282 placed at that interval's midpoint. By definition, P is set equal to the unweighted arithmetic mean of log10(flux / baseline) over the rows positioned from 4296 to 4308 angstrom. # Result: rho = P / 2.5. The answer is 0.0046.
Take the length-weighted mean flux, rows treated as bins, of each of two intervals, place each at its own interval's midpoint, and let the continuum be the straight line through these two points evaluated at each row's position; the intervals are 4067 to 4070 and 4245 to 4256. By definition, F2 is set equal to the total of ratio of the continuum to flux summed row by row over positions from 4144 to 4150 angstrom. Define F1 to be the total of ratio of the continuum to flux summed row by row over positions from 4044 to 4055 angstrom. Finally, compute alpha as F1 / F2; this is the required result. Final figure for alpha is 2.0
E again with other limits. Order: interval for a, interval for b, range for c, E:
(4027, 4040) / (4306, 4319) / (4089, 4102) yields 0.064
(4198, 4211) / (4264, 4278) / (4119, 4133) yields 0.064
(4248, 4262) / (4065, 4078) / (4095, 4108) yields 0.047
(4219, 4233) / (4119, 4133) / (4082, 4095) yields 0.022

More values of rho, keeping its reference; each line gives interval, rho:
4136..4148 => -0.0158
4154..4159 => -0.0195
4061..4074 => -0.0175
